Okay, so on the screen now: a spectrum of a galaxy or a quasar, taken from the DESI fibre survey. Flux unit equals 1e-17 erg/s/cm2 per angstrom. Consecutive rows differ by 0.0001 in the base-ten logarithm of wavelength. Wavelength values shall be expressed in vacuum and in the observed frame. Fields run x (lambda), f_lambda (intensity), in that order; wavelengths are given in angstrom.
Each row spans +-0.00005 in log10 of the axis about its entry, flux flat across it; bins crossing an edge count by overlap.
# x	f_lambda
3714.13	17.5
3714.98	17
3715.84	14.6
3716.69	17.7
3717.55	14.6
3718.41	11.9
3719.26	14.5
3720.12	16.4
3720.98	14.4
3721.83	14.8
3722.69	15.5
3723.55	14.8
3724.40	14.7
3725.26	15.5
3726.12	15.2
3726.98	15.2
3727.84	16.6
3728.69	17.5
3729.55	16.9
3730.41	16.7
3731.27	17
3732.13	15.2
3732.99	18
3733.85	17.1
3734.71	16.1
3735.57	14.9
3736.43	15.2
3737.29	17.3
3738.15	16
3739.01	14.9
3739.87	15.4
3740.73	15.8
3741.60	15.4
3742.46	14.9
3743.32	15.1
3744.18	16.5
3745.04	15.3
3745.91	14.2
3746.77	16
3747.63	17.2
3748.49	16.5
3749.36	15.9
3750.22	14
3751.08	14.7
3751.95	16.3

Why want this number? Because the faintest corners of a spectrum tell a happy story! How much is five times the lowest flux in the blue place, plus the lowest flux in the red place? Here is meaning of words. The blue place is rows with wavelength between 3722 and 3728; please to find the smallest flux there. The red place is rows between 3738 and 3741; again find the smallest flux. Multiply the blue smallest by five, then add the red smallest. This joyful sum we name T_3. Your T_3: 88.4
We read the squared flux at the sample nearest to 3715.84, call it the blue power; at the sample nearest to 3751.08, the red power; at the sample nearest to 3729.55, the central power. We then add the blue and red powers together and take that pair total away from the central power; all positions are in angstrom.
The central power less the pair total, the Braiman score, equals -144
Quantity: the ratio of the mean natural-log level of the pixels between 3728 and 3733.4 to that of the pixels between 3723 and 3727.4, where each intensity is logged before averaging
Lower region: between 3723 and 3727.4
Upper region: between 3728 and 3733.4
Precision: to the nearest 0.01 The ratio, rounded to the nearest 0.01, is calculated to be 1.04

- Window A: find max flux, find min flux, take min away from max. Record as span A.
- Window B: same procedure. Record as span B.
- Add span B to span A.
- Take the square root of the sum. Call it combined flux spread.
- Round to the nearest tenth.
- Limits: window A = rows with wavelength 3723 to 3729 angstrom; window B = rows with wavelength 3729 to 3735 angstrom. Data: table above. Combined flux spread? 2.4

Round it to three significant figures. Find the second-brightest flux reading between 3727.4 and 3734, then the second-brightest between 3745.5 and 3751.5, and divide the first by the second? 1.06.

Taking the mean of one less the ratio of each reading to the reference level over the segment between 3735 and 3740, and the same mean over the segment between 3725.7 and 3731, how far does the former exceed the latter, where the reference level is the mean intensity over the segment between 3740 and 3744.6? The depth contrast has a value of 0.05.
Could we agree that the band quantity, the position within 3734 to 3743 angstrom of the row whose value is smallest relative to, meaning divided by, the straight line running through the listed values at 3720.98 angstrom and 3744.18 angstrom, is 3742.46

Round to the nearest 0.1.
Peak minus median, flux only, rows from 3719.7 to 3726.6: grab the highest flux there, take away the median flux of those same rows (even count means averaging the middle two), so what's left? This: 1.4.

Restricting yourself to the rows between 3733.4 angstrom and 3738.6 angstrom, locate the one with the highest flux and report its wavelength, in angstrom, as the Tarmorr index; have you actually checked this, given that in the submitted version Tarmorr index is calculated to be 3737.29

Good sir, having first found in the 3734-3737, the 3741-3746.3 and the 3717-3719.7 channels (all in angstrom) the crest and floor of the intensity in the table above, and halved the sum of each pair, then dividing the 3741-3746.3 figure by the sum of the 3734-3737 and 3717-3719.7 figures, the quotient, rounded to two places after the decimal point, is 0.53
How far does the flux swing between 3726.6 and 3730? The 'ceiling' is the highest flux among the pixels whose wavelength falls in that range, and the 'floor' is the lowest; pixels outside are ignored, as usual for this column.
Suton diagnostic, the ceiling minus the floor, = 2.3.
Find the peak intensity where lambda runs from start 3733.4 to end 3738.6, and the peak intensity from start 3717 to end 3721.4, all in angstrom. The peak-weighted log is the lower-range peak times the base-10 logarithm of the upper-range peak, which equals 20.3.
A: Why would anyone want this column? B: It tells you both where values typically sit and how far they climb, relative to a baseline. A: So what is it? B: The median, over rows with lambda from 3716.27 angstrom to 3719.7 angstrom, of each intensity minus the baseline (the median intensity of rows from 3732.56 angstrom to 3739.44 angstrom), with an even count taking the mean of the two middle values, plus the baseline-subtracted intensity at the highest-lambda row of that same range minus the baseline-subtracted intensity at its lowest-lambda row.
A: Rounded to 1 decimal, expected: -4.7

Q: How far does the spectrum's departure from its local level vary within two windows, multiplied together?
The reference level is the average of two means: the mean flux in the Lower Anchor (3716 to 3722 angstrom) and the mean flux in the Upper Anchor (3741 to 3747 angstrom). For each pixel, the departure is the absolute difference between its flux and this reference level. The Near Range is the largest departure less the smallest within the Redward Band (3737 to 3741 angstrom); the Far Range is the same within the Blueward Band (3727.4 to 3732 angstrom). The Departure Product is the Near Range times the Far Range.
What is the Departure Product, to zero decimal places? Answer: 2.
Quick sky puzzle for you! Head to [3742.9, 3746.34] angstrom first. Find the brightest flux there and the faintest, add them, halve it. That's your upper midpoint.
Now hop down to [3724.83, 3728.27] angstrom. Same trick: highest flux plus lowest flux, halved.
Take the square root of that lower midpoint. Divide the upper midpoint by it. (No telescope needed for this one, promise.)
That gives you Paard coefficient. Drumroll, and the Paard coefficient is 3.85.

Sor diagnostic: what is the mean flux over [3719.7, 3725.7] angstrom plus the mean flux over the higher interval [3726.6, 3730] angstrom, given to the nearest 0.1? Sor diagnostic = 31.7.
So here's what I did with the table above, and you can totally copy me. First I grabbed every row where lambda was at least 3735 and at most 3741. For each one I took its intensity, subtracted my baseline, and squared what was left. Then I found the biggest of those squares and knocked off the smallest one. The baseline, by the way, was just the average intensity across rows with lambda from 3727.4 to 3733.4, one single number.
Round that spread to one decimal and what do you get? 3.6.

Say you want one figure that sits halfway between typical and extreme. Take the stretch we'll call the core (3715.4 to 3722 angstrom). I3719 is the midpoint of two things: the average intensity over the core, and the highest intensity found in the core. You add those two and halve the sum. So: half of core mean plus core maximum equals 16.3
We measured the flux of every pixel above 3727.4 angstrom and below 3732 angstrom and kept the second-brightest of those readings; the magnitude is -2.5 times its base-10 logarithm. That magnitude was -3.08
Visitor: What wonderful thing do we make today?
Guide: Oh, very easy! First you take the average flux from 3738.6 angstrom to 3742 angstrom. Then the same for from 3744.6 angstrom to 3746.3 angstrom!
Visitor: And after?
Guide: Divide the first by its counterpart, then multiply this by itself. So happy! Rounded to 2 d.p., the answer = 1.09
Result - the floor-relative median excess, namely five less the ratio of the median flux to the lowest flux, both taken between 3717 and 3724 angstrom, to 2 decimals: 3.76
